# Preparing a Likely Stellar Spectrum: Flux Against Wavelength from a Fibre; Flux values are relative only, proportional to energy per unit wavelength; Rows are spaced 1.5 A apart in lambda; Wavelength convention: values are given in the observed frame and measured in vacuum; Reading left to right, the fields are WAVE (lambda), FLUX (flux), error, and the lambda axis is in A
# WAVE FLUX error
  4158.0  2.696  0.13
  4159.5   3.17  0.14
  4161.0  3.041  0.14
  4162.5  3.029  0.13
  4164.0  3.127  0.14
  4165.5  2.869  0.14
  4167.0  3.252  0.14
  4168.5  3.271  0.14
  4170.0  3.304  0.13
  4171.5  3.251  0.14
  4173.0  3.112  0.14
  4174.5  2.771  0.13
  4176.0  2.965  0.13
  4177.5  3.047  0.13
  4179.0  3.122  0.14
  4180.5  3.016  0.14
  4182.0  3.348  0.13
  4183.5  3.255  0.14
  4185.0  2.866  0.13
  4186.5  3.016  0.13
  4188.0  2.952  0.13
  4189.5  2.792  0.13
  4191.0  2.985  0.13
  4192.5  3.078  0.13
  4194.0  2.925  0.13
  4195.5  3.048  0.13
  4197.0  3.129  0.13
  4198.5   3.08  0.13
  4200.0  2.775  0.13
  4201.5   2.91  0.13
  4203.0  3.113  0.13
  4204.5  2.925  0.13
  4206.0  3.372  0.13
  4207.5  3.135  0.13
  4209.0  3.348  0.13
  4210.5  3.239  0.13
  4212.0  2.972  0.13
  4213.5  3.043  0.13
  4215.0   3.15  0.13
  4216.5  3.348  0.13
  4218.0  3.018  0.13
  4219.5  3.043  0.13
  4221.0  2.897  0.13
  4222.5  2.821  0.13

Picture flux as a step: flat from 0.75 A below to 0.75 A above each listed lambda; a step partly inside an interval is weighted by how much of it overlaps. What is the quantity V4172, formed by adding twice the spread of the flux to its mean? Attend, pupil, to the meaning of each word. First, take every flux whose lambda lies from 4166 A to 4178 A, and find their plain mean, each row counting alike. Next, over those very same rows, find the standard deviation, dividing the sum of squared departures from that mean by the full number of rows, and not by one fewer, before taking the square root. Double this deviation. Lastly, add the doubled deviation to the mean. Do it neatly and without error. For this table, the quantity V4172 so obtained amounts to 3.47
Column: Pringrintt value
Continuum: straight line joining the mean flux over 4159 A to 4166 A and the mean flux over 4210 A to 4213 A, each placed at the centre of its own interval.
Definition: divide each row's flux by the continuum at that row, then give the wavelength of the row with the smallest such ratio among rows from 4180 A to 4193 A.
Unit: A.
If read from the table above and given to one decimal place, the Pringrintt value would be 4189.5 A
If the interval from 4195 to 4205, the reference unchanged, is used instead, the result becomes 4200.0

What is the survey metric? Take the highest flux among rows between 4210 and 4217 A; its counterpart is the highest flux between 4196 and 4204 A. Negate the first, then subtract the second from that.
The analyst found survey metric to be -6.48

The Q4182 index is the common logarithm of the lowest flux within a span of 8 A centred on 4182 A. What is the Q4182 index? 0.457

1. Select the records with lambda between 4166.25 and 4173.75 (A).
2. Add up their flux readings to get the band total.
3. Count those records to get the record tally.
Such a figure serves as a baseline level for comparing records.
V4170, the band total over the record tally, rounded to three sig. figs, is 3.24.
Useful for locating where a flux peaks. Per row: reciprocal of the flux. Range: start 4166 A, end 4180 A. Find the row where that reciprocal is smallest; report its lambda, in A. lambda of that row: 4170.0 A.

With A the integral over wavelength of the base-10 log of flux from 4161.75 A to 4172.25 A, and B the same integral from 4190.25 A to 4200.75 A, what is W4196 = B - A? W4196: -0.23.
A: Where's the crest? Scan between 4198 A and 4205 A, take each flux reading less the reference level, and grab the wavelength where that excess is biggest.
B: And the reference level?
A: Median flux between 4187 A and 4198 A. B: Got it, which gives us 4203.0 A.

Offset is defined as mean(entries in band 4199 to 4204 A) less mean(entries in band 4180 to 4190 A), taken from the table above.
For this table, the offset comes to -0.102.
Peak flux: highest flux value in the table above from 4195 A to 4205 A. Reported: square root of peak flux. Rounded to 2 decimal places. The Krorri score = 1.77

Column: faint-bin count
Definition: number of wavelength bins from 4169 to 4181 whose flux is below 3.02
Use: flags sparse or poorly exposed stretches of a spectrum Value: 3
